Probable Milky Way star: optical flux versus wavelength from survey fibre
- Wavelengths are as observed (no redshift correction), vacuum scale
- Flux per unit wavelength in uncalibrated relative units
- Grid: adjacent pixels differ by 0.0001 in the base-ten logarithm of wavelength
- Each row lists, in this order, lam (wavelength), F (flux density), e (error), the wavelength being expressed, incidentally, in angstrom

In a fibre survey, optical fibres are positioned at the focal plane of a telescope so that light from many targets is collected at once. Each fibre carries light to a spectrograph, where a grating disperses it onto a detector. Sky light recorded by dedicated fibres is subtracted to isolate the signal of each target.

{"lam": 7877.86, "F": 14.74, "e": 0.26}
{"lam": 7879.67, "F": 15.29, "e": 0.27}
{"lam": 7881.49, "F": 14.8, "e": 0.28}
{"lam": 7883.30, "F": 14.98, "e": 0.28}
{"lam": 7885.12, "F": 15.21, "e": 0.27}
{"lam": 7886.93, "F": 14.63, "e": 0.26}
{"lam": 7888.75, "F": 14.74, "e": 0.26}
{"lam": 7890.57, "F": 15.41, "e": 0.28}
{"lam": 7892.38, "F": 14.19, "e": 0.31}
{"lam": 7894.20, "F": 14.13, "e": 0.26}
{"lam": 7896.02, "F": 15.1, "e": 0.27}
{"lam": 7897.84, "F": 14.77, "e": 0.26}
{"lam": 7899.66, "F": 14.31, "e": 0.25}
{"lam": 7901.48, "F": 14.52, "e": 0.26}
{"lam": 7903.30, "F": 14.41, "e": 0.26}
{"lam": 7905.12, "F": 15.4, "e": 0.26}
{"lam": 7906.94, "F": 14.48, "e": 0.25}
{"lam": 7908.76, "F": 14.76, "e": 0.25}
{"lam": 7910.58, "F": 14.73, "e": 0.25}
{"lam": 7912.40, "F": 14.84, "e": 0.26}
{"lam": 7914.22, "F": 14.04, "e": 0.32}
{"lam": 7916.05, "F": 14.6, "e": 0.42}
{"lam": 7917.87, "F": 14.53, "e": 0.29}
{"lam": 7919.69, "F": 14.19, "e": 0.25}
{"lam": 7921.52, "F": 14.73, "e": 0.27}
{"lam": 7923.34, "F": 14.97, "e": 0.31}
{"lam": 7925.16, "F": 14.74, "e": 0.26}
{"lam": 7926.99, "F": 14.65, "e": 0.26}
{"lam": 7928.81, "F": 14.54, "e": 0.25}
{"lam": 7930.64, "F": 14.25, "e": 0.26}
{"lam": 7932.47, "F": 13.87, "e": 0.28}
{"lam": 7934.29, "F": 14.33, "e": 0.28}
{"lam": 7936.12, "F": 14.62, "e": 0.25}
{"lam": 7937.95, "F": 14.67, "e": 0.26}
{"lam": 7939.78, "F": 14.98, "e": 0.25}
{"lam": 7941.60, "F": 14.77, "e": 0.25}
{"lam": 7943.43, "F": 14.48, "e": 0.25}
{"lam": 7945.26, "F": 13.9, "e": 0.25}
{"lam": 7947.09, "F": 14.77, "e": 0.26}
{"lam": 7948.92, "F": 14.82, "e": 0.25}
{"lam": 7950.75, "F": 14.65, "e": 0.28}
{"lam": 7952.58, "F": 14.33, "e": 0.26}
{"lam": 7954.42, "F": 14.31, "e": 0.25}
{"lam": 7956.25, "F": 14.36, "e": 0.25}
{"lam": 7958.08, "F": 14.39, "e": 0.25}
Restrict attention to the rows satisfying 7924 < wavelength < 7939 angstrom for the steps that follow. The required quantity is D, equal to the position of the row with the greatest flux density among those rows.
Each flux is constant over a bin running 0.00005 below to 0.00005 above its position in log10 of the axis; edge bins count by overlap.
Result 7925.16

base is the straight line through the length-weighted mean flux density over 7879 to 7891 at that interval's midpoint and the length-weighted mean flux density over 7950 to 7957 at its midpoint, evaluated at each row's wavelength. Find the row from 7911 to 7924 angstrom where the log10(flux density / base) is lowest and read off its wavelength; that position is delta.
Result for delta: 7914.22 angstrom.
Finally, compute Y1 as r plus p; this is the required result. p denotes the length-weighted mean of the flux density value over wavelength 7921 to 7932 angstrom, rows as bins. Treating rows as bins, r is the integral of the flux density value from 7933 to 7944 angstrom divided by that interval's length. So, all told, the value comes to 29.2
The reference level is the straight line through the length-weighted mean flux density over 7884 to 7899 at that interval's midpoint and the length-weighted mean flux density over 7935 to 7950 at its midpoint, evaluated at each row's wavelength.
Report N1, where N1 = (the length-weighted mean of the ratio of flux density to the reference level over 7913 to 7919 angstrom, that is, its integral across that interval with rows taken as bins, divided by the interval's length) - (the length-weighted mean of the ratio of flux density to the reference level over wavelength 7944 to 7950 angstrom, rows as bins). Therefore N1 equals -0.012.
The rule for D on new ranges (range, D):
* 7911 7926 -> 7923.34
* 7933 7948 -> 7939.78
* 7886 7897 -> 7890.57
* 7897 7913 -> 7905.12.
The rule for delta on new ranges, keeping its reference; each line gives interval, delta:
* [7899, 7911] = 7899.66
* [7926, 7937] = 7932.47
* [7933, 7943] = 7934.29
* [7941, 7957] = 7945.26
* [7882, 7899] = 7894.20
